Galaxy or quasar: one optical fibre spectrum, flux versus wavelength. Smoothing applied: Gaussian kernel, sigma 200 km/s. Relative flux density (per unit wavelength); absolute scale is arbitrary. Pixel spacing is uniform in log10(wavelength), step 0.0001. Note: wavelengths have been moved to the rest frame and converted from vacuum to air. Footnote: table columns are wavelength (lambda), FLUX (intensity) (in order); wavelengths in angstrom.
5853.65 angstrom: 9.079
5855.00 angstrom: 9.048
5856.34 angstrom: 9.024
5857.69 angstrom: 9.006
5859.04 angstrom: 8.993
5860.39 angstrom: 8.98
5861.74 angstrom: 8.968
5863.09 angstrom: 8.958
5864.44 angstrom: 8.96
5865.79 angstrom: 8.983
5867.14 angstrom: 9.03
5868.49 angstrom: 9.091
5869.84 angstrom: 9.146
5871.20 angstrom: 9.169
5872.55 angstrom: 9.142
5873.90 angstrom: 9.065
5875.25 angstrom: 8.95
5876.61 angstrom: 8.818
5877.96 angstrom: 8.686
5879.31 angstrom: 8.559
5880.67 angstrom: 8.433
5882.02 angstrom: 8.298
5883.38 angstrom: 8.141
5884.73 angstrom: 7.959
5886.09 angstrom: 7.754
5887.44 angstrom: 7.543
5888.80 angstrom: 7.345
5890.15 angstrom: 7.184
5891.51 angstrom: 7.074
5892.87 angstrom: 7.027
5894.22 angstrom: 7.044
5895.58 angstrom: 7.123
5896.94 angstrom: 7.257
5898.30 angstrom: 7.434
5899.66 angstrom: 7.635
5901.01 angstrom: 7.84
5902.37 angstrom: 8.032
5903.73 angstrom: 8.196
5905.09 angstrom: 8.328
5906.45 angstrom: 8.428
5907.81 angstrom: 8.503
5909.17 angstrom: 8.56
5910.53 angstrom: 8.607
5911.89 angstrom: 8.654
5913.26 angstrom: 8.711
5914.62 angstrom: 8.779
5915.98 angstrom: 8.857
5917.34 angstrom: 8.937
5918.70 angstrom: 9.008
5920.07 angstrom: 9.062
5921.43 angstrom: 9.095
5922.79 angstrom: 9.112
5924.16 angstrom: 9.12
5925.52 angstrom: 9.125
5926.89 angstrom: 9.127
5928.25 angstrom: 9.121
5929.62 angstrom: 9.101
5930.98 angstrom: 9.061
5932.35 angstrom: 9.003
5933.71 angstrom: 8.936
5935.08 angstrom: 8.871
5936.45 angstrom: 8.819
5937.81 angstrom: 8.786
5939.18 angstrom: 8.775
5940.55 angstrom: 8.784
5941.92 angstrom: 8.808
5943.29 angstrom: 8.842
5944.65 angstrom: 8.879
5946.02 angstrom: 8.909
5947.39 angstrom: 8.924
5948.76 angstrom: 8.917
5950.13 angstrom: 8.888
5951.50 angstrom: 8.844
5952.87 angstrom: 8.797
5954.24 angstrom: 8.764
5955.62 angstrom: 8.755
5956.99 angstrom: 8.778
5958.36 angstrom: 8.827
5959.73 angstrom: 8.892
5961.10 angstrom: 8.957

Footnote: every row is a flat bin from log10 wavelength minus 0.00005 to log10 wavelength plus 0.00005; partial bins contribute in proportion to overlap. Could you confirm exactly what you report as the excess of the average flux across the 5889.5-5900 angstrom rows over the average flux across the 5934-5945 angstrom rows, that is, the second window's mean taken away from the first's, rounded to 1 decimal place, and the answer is -1.6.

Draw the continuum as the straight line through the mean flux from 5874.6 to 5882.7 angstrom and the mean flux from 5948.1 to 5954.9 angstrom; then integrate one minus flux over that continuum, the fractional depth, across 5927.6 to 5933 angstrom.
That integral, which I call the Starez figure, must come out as -0.18 angstrom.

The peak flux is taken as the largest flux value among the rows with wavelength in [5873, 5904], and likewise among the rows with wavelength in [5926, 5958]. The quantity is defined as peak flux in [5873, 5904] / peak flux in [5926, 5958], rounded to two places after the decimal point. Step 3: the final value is 0.99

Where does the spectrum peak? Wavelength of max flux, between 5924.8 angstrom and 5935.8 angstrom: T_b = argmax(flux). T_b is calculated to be 5926.89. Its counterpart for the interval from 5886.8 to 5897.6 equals 5887.44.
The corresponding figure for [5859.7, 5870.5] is 5869.84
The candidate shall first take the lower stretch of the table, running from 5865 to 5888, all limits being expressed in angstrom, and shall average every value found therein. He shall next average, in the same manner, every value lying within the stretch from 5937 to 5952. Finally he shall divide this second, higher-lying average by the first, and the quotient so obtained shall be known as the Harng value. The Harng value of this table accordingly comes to 1.025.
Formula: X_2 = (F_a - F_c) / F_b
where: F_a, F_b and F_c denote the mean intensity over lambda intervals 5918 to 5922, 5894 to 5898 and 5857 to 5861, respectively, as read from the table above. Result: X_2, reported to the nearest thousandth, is 0.009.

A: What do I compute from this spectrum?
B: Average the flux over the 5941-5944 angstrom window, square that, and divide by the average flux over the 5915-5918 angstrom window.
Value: 8.8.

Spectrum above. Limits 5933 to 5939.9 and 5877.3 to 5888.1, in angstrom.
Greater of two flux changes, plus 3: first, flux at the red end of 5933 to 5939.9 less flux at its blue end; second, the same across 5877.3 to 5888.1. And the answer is 2.8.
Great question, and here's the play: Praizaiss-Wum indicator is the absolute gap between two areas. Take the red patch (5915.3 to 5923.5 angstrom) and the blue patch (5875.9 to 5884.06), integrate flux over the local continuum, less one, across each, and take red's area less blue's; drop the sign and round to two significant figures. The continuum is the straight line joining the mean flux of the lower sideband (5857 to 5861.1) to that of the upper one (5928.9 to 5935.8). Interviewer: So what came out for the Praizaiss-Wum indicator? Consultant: 0.47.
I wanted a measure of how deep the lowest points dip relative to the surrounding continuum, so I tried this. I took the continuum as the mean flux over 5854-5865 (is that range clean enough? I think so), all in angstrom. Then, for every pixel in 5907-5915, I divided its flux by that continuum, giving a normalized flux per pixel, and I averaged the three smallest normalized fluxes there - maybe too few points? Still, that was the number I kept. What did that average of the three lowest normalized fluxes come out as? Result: 0.95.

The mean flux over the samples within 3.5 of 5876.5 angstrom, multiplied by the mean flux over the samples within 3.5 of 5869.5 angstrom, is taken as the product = 80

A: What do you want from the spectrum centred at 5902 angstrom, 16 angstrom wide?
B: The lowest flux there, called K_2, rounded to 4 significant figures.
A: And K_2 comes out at 7.044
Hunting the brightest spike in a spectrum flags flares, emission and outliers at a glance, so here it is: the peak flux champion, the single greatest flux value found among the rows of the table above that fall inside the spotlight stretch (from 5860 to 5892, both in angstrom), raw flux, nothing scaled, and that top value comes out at 9.169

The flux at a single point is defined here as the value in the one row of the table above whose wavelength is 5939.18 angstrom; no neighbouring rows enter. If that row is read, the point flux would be 8.775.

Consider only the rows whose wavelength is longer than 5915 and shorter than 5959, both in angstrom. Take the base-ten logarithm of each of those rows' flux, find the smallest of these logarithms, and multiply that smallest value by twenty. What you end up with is 18.8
